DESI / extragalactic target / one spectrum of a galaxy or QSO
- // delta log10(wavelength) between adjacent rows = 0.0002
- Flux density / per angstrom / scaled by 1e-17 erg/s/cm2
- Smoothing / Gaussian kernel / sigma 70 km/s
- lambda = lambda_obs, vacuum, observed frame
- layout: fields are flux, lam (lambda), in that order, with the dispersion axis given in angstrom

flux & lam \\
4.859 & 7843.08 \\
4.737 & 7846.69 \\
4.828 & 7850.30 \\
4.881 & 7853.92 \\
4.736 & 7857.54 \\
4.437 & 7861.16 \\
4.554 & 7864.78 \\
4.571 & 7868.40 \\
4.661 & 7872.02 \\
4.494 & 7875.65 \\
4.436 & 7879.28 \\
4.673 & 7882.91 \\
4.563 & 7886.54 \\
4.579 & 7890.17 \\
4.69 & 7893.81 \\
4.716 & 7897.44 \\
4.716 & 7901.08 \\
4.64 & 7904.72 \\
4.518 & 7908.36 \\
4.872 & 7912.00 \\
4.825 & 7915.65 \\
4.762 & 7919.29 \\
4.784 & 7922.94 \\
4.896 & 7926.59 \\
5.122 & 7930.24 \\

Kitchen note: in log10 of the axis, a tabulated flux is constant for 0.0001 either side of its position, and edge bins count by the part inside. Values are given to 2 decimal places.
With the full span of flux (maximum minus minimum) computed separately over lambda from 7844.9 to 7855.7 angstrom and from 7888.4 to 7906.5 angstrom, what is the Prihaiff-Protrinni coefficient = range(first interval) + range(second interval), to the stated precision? 0.28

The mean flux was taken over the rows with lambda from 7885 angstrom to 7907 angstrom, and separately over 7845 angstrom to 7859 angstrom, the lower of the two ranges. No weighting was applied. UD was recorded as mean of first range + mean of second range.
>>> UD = 9.45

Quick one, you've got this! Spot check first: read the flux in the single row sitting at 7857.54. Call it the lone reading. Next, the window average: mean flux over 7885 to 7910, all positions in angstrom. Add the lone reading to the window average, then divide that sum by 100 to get 0.0937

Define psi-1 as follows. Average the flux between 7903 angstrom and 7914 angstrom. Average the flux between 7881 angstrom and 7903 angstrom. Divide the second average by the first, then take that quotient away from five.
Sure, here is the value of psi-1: 4.00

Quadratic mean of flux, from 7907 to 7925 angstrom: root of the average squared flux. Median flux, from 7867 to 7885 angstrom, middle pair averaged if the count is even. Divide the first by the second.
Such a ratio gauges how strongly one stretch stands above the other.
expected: 1.04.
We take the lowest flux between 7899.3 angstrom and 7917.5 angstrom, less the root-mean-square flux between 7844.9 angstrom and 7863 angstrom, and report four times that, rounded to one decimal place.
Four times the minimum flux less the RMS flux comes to -0.8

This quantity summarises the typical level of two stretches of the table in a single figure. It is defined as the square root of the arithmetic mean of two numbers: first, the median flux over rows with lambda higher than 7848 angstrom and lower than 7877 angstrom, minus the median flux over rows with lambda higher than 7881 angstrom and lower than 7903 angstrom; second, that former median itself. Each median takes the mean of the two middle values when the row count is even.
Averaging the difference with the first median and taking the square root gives 1.51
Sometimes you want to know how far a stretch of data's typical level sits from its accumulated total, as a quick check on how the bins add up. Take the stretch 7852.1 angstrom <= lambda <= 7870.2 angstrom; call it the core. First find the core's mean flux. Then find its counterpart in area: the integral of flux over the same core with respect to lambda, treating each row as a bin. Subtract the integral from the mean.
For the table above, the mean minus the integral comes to -79.3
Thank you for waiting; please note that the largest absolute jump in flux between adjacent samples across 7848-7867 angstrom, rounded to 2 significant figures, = 0.30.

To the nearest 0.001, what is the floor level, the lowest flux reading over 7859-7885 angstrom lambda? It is 4.436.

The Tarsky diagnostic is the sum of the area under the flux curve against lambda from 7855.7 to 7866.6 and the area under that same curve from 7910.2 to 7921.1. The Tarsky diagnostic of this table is 102.4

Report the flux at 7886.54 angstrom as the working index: 4.563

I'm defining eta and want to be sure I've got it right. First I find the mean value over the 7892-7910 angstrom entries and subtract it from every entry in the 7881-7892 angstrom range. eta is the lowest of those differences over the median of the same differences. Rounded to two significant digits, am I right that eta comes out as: 1.2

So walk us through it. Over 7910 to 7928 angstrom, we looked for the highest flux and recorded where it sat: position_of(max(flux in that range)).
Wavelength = 7926.59 angstrom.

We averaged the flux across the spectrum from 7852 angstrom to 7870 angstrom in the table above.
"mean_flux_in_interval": 4.64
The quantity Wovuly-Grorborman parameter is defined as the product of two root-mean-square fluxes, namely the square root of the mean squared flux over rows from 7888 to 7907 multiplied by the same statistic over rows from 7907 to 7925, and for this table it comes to 22.2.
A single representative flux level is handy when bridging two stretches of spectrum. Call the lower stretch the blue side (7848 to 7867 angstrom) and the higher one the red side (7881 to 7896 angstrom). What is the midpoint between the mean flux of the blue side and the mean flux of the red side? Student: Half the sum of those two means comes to 4.66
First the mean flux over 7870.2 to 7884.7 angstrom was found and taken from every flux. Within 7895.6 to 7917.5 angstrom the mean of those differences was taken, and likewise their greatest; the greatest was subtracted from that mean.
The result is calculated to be -0.157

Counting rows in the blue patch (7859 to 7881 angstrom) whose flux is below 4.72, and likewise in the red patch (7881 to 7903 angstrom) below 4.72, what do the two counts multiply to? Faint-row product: 36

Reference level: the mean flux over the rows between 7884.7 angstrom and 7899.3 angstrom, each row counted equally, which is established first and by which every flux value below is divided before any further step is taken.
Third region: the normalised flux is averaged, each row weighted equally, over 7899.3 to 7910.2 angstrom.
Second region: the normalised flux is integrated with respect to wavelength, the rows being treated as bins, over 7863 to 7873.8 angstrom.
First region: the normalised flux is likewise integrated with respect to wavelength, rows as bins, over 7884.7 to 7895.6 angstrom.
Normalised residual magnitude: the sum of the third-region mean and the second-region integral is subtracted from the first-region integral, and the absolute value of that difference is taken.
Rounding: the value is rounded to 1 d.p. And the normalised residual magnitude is 0.9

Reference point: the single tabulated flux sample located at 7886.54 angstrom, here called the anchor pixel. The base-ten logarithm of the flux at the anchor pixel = 0.659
